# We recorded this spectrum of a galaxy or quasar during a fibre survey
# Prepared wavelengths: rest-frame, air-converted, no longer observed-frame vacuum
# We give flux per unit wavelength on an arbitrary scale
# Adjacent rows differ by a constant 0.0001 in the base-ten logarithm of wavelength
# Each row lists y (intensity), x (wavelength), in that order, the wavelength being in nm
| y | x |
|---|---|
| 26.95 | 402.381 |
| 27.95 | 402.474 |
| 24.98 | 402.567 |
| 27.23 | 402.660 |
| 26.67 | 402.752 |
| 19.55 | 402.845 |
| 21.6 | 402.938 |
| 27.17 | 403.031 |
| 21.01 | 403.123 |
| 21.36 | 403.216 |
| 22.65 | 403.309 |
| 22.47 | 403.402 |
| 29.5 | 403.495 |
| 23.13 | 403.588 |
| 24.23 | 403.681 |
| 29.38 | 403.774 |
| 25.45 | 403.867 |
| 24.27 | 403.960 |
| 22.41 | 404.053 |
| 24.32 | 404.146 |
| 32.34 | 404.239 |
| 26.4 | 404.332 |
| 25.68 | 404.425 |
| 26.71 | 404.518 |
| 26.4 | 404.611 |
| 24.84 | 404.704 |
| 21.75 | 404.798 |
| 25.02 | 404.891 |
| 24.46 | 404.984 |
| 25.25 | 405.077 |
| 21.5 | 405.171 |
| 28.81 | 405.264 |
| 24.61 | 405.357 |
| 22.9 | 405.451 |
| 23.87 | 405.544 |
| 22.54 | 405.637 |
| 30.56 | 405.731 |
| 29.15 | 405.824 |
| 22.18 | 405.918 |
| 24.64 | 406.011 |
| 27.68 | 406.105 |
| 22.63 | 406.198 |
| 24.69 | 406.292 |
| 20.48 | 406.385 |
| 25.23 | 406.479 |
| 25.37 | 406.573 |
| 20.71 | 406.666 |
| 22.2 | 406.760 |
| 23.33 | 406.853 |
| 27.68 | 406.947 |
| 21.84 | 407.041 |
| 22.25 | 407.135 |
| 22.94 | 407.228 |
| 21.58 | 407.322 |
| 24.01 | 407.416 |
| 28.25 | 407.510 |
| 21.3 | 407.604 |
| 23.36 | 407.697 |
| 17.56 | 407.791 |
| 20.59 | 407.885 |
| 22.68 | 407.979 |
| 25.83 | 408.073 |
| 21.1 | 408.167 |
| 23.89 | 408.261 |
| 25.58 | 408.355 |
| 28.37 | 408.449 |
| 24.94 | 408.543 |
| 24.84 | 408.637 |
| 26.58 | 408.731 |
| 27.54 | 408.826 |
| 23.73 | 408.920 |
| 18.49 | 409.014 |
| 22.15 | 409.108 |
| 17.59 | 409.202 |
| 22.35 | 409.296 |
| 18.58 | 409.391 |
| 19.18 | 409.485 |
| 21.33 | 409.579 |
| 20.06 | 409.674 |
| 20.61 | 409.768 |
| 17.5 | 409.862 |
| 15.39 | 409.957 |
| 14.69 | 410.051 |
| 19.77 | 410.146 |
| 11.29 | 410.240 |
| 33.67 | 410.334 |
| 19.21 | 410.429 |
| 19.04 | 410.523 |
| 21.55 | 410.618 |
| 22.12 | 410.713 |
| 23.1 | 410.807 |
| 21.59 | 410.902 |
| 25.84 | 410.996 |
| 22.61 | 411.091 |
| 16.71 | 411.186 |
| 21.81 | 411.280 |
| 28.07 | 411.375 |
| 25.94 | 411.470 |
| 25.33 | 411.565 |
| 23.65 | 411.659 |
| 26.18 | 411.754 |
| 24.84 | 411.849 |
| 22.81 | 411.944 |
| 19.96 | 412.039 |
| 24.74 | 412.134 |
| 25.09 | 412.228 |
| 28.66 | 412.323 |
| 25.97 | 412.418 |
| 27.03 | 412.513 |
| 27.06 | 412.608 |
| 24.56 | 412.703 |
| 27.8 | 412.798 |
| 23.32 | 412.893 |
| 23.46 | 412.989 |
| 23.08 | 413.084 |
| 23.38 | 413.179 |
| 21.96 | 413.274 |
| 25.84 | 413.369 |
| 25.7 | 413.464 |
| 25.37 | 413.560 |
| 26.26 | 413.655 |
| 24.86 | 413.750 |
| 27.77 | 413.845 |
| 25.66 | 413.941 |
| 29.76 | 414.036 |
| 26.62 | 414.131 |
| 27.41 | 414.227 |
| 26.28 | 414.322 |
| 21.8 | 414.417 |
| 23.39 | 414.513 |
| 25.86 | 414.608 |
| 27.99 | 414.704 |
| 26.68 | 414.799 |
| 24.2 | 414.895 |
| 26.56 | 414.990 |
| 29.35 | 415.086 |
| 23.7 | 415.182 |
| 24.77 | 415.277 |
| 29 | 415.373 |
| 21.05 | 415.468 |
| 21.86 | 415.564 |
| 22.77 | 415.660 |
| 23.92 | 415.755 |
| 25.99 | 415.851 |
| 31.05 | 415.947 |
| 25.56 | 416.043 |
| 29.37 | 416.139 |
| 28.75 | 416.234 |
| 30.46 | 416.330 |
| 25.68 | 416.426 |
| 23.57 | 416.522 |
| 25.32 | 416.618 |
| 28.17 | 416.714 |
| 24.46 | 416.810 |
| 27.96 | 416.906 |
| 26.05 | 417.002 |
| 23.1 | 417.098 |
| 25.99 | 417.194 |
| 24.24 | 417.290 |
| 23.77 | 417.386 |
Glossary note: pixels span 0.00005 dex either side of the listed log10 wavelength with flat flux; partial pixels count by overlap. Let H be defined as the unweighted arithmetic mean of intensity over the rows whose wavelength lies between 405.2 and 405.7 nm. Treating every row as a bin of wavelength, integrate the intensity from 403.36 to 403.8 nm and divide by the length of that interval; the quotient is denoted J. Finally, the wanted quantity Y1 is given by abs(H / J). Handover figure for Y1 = 0.96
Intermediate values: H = 24.5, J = 25.6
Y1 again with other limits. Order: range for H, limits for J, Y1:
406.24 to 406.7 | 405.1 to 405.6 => 0.96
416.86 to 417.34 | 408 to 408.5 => 1.03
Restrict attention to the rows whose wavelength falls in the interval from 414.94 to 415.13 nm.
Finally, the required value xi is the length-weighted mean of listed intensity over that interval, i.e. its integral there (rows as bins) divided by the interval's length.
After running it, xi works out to 28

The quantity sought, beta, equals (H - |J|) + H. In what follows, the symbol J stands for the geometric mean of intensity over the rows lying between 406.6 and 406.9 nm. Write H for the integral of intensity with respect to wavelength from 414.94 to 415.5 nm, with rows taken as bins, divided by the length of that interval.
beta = 30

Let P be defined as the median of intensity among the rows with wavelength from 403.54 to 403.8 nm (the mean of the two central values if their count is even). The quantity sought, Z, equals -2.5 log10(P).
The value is -3.46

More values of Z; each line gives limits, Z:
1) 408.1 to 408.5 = -3.48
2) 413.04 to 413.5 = -3.42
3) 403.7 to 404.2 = -3.46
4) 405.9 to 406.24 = -3.43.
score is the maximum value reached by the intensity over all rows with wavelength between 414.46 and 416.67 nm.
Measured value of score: 31.05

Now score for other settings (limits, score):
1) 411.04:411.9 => 28.07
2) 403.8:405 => 32.34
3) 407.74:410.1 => 28.37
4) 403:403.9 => 29.5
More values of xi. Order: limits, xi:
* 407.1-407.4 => 22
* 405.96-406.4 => 24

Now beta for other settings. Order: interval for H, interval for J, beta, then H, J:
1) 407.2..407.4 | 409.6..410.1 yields 27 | 22.4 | 17.5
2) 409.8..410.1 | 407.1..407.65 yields 9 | 16.1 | 23.3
